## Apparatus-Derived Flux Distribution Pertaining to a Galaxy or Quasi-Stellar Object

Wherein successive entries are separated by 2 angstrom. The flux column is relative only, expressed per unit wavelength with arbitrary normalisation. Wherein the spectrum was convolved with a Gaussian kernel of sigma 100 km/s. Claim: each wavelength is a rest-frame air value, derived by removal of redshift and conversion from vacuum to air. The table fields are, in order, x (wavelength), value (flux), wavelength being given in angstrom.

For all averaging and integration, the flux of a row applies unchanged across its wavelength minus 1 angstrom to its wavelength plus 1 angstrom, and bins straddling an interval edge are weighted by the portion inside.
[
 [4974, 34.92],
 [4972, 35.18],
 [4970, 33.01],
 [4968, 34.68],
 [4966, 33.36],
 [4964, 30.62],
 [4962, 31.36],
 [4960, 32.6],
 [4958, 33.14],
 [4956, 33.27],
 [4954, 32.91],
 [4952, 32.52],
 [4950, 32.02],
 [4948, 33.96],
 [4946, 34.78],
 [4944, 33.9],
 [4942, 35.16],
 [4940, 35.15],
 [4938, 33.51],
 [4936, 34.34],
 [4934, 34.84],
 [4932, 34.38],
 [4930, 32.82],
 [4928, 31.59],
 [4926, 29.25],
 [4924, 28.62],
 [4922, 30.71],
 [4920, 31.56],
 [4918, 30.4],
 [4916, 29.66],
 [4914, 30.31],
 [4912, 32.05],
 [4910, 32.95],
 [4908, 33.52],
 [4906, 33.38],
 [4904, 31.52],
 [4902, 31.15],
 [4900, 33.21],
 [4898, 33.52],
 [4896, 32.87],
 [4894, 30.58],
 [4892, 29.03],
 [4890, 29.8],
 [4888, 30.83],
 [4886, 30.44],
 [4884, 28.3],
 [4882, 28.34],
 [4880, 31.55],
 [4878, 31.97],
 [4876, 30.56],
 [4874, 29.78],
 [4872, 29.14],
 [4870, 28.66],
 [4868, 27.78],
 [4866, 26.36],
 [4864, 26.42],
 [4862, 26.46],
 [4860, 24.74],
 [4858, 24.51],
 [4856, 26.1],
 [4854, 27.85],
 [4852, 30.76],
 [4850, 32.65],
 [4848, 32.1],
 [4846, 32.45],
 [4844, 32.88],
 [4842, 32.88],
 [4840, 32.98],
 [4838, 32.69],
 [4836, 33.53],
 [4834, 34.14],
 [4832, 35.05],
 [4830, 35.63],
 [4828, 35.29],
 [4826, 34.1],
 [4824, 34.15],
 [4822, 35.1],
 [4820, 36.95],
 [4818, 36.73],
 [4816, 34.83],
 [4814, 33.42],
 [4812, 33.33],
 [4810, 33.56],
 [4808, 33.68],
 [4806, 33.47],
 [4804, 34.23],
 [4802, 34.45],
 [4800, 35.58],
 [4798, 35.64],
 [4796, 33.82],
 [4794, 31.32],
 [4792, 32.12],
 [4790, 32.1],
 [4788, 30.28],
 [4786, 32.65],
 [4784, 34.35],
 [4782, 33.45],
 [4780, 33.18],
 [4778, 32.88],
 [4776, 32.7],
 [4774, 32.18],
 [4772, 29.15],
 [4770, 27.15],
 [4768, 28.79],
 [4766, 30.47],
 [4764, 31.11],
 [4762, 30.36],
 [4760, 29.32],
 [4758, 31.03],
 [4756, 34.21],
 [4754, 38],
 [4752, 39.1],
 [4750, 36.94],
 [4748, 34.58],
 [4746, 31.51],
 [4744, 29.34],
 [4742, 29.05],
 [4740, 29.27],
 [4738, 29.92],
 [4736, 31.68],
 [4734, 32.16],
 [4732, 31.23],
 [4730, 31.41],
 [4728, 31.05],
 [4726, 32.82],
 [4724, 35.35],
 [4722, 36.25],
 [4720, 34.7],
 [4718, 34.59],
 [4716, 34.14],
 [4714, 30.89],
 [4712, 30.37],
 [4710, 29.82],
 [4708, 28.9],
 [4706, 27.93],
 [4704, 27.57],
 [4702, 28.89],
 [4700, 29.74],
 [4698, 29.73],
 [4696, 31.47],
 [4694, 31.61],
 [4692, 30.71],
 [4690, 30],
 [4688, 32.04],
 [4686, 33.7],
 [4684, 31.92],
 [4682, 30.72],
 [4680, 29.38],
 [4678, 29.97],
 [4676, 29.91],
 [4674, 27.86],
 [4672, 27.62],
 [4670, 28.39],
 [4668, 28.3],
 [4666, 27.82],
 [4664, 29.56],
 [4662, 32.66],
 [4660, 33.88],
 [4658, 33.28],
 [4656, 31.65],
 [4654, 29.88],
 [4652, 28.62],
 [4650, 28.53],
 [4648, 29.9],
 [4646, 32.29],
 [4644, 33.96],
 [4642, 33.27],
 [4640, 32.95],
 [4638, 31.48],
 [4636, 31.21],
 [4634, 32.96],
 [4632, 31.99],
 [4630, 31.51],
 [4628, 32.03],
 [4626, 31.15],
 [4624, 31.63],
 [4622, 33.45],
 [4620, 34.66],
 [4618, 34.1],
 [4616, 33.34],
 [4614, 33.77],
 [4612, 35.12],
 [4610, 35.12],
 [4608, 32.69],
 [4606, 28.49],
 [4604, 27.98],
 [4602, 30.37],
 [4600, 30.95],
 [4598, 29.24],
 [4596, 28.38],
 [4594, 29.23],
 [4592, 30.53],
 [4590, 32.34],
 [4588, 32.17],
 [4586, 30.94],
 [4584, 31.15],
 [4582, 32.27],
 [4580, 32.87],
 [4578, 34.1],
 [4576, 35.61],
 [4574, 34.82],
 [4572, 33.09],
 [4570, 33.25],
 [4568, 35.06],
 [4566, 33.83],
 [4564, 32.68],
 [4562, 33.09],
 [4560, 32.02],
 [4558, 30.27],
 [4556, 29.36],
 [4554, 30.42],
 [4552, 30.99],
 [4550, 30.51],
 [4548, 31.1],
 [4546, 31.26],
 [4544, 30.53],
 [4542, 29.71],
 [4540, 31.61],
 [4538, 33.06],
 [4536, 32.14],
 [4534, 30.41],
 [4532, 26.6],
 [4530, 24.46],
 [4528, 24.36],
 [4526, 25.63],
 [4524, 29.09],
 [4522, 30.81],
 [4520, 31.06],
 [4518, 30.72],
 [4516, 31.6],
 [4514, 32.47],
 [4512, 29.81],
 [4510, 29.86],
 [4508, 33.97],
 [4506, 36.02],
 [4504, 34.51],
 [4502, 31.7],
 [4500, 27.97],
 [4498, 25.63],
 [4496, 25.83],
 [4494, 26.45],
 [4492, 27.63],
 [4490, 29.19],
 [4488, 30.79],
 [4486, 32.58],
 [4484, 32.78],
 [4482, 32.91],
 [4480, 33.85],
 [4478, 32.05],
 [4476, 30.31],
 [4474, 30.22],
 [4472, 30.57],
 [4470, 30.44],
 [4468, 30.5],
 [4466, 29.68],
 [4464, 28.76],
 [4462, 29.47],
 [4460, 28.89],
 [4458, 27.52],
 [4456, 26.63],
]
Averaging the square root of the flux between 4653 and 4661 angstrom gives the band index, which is 5.67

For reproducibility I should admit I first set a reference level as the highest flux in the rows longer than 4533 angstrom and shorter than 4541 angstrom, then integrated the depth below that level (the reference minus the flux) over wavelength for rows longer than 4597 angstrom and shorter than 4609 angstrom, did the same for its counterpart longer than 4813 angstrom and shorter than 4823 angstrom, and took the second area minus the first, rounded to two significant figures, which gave -61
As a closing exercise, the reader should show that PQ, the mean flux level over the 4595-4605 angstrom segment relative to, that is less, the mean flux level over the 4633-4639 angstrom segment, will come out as -2.5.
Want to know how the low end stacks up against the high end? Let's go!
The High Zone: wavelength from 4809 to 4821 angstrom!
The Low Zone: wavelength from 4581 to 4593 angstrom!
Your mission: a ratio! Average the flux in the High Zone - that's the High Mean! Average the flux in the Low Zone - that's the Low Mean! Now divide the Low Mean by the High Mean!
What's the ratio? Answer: 0.91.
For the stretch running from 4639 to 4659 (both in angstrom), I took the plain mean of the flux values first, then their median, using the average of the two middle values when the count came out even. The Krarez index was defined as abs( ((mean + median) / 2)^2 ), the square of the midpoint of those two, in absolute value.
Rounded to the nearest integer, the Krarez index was 1005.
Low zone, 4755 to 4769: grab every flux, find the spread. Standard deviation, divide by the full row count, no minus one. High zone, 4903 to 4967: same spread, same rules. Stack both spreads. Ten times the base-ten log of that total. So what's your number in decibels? 5.2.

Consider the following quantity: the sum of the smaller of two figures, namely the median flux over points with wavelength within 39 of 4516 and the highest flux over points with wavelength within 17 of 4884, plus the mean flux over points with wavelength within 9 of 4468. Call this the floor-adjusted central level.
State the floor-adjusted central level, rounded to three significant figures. 60.7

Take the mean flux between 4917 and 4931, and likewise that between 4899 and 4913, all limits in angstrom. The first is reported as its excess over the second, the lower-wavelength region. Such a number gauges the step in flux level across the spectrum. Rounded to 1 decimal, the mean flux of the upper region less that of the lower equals -1.8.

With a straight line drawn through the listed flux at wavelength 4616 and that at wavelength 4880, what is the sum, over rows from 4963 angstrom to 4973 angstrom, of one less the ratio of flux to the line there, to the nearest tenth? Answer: -0.4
